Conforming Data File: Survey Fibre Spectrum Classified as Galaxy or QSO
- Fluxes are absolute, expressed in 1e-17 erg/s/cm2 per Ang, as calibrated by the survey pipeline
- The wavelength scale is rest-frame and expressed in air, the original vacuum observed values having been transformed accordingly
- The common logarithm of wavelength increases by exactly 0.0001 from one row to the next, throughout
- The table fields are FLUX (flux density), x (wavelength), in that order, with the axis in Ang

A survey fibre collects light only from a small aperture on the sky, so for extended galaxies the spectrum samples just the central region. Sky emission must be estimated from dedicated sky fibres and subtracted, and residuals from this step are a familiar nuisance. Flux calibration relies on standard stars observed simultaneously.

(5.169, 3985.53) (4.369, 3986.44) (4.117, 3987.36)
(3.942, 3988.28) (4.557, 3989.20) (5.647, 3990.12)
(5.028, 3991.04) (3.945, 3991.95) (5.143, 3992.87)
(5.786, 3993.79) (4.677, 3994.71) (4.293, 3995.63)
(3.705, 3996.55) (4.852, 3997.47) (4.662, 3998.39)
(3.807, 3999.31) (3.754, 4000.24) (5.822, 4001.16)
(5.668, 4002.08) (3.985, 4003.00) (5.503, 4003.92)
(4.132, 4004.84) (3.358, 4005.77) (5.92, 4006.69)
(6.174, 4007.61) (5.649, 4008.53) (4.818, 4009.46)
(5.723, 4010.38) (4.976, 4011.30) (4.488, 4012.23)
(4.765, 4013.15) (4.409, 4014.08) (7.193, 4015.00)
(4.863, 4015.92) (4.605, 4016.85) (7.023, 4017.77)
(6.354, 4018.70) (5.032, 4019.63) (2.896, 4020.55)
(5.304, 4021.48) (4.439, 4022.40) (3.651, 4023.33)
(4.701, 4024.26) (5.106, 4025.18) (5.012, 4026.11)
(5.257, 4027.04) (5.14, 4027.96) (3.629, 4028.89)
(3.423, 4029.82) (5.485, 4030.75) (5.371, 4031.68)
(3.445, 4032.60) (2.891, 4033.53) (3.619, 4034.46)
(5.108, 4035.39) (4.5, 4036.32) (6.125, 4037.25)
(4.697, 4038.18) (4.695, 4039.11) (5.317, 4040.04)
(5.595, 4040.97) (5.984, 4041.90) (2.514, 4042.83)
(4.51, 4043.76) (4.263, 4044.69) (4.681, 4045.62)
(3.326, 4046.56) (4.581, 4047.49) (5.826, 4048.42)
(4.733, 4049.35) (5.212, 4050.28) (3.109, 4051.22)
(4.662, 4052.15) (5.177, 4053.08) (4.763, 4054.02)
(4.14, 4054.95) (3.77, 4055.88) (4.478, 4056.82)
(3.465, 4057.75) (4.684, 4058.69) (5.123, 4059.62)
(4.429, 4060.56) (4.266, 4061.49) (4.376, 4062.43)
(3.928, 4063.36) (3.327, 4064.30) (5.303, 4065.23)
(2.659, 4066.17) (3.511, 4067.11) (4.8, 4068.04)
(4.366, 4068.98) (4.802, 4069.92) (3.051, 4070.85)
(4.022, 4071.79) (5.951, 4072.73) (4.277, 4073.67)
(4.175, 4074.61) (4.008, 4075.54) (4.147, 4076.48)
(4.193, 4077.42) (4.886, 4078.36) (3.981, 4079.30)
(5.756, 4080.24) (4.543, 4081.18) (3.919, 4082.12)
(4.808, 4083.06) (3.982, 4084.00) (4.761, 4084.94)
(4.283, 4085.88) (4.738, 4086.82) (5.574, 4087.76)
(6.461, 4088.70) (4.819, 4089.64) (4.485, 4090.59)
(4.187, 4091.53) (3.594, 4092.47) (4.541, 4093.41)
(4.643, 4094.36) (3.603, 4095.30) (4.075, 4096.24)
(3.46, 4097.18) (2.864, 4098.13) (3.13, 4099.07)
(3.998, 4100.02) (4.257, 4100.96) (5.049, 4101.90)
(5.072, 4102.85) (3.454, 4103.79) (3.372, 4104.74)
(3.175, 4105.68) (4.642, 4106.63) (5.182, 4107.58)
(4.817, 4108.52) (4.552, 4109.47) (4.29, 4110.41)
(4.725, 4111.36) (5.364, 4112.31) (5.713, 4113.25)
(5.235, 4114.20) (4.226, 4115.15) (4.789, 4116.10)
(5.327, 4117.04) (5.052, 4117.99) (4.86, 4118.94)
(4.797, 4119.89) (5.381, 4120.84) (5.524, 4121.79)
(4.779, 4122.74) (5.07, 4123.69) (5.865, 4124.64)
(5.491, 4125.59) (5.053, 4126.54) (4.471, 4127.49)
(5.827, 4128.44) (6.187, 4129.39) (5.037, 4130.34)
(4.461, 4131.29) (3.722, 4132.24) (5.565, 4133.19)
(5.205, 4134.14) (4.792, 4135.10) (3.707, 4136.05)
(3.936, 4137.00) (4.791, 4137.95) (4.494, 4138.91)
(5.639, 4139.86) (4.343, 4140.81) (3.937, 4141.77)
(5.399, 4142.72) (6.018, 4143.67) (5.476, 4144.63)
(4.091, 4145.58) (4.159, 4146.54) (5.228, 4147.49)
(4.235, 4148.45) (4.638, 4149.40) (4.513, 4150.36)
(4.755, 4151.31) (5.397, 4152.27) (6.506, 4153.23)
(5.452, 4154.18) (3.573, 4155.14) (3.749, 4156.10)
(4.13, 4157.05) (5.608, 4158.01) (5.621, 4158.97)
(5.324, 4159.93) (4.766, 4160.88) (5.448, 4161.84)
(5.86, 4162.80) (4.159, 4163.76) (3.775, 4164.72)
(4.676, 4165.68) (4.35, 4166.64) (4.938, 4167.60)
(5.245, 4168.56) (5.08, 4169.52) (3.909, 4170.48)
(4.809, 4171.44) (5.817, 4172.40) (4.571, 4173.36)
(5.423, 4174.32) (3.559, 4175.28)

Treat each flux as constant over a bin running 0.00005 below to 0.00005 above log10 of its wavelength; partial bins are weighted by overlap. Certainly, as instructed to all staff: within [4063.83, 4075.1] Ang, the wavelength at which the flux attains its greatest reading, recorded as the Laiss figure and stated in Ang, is 4072.73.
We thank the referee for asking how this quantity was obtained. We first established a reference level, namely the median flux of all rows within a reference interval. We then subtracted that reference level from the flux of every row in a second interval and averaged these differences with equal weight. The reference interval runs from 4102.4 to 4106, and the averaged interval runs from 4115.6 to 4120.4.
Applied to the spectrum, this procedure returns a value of 1.55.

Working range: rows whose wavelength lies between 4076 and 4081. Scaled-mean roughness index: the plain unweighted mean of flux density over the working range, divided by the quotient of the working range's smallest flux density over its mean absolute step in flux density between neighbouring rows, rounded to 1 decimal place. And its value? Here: 1.0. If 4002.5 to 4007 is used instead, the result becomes 2.1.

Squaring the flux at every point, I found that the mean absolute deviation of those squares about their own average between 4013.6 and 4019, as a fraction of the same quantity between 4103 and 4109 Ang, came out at 2.0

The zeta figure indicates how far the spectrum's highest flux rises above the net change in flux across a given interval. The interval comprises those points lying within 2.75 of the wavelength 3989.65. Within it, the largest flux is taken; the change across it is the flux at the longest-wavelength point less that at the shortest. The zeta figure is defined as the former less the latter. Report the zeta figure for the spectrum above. 5.8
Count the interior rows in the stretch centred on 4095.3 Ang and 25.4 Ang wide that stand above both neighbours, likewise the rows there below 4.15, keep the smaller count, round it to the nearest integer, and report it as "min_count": 5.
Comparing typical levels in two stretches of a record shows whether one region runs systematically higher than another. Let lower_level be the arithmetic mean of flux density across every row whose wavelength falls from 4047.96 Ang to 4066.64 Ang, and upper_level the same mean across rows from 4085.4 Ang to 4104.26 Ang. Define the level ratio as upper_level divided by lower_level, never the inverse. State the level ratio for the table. 0.99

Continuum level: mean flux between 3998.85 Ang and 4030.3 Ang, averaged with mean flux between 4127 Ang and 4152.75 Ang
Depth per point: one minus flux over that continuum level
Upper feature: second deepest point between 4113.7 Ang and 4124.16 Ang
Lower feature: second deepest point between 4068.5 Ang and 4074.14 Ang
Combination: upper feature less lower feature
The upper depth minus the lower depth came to -0.16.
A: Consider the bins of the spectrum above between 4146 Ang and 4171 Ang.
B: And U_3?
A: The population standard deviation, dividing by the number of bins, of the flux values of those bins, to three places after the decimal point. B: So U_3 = 0.726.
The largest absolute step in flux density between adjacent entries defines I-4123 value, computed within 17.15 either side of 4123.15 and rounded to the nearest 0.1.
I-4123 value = 1.8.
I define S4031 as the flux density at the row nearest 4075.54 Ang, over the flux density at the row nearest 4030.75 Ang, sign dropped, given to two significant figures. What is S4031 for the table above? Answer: 0.73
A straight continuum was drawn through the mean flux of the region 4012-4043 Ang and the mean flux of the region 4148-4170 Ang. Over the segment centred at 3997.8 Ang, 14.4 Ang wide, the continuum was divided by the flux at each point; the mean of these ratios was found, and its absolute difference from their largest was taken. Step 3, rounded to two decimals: 0.24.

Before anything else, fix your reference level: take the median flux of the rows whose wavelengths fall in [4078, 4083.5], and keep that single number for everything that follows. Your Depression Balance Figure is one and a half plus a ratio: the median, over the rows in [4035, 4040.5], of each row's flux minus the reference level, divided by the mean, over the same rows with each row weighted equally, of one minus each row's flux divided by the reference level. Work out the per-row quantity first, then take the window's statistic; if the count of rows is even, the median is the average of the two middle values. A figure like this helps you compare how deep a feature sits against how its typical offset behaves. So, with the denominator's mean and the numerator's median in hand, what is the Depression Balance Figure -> -1.2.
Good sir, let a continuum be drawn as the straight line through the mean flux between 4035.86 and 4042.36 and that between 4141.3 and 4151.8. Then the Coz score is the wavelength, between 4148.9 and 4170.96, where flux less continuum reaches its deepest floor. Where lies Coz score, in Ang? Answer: 4155.14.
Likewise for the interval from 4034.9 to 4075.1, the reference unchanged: 4042.83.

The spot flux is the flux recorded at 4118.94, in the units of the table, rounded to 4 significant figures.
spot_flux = 4.860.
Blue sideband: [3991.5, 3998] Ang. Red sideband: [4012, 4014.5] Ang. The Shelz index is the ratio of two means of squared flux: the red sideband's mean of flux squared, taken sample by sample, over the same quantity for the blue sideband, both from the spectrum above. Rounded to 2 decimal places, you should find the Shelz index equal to 0.95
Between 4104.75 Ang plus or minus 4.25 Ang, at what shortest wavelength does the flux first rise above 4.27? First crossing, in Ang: 4101.90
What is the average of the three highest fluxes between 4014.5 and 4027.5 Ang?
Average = 6.86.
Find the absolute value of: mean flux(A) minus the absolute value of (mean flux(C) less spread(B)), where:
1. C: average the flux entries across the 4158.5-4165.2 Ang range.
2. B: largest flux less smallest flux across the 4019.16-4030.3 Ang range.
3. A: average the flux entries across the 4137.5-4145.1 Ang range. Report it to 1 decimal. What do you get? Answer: 2.4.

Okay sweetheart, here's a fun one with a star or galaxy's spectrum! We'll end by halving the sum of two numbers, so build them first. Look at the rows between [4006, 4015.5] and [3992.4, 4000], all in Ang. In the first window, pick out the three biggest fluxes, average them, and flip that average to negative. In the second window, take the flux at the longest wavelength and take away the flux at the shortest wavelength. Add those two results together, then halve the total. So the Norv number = -3.88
